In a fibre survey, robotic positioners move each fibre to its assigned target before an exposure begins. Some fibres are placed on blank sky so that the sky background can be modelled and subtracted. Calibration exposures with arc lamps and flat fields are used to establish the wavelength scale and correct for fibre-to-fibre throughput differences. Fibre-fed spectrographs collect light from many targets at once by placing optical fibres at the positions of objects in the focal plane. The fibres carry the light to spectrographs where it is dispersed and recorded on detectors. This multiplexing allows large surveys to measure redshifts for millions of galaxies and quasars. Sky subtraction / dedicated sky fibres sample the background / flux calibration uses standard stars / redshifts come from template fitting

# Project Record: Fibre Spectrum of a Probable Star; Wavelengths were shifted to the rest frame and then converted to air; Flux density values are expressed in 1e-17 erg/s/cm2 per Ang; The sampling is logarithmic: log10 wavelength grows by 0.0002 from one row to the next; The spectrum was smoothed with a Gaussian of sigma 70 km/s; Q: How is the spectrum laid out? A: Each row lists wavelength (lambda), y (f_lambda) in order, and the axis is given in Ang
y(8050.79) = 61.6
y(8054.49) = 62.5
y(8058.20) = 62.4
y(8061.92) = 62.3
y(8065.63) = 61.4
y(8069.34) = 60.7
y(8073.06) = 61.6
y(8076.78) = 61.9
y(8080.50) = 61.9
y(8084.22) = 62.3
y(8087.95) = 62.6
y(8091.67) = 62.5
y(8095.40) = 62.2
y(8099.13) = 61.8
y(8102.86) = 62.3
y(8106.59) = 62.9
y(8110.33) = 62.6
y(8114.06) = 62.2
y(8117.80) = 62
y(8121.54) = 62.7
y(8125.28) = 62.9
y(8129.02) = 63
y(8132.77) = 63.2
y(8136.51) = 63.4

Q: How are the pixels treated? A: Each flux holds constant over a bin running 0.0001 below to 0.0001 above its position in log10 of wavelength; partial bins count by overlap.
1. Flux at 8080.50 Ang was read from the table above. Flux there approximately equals 61.9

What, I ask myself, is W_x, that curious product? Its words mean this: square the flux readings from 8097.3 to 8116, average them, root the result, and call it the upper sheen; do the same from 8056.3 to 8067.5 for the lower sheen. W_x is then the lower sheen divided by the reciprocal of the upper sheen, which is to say 3869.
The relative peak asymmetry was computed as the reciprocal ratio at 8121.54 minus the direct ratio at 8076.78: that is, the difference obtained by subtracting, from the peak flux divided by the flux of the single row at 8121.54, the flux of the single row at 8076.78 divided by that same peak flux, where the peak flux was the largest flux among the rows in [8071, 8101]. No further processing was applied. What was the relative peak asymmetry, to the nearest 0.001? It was 0.010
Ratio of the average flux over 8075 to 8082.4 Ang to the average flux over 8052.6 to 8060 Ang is 0.99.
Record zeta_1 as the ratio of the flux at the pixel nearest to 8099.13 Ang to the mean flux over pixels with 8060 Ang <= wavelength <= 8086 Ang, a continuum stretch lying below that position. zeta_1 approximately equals 1.001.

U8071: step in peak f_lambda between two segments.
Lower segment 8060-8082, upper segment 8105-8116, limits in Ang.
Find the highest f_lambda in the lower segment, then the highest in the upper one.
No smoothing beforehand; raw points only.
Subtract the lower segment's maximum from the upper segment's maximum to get 0.60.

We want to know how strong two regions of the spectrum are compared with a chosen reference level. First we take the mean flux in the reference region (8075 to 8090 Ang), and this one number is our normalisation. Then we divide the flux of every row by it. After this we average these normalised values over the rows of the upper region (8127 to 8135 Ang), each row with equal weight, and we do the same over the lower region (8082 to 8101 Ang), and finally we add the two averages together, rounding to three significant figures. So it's 2.02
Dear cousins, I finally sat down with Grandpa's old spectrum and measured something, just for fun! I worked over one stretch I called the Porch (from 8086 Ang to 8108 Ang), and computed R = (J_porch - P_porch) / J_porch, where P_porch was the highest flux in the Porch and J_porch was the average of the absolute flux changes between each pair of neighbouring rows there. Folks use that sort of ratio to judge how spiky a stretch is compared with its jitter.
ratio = -165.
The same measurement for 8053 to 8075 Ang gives -115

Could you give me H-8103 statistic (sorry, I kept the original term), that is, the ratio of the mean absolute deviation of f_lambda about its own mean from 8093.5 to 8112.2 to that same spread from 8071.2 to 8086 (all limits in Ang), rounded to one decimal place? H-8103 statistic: 1.7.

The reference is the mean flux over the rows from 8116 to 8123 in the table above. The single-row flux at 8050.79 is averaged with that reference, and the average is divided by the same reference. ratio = 0.994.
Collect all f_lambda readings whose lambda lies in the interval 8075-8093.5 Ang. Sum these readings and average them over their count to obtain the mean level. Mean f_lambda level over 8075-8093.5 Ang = 62.2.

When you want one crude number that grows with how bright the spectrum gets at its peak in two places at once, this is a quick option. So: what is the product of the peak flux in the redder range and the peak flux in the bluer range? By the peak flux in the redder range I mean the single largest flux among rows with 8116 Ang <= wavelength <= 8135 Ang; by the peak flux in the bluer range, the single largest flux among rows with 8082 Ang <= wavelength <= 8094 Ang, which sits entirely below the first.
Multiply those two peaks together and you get 3956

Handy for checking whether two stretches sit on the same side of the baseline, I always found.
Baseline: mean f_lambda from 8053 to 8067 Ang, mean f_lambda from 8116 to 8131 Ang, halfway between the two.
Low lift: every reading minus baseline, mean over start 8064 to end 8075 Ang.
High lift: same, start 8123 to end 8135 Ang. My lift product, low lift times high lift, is -0.74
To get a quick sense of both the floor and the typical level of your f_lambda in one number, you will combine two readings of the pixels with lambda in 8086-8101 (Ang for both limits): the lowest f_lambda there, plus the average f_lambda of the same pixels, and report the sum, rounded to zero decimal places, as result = 124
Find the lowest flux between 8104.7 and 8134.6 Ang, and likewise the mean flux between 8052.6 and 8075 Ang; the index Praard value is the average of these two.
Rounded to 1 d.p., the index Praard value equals 61.9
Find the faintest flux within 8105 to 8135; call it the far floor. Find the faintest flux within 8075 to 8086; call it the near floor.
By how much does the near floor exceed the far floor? -0.10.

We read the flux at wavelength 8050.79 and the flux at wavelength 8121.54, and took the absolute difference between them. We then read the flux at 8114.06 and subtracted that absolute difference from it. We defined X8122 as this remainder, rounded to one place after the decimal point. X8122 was 61.1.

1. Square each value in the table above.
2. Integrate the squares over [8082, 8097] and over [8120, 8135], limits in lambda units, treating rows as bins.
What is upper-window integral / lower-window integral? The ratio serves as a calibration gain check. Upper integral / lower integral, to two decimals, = 1.02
